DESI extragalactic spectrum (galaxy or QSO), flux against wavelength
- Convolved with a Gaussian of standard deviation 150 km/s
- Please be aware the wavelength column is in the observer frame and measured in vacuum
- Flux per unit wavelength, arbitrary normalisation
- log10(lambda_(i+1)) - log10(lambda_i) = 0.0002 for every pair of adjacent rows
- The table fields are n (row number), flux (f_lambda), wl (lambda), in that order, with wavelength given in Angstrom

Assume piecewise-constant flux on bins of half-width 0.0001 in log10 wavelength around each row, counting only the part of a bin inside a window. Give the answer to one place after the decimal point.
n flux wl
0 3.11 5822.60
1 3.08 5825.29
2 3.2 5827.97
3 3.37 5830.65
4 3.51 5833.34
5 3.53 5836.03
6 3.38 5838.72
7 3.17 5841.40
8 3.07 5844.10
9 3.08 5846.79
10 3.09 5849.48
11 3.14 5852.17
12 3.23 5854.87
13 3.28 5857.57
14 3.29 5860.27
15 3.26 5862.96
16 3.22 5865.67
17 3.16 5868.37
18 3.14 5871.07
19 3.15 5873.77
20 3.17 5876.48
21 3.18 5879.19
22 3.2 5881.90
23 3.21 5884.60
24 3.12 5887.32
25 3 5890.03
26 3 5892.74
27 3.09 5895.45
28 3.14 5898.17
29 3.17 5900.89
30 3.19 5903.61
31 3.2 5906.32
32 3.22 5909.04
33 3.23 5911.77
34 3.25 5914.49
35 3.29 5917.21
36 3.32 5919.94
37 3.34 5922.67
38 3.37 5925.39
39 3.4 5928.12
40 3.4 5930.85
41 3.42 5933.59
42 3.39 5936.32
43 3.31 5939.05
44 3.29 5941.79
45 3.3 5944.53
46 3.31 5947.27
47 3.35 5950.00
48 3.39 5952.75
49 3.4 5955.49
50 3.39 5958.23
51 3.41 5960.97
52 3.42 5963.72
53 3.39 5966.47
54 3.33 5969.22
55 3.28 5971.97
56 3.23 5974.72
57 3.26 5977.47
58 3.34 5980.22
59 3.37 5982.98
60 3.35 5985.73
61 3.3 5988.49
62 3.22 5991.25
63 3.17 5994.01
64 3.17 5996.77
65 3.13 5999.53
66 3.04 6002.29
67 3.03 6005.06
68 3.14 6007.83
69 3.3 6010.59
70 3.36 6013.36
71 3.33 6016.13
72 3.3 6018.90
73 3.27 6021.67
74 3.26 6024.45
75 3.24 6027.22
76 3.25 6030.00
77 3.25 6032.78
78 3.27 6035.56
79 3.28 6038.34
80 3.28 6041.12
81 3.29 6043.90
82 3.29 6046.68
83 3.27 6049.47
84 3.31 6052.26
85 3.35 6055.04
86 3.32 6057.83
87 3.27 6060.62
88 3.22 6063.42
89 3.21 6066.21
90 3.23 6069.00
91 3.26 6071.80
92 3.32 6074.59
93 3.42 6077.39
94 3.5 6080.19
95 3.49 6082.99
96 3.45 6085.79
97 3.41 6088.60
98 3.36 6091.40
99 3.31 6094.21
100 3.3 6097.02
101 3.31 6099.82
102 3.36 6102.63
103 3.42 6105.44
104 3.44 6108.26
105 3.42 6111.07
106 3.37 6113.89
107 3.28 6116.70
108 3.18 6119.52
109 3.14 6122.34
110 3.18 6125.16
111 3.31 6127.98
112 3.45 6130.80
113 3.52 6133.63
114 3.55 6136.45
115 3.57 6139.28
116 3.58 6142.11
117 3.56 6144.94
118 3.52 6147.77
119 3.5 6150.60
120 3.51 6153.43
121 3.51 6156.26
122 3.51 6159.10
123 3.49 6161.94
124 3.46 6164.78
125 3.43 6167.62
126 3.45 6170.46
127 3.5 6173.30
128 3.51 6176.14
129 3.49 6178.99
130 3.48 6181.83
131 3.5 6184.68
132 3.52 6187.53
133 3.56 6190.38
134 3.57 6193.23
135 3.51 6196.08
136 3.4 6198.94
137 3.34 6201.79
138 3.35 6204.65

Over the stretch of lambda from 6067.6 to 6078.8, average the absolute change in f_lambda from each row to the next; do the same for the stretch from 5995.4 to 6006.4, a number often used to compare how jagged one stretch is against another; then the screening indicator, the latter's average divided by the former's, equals 0.7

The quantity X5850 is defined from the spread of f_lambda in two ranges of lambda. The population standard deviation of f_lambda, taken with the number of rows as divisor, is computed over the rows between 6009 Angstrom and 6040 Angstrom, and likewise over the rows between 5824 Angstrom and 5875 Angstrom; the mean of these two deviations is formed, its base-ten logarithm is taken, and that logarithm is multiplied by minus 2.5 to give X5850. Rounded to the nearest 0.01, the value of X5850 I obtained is 2.68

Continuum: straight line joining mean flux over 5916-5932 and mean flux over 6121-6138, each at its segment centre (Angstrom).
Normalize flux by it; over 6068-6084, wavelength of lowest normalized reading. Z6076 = 6069.00 Angstrom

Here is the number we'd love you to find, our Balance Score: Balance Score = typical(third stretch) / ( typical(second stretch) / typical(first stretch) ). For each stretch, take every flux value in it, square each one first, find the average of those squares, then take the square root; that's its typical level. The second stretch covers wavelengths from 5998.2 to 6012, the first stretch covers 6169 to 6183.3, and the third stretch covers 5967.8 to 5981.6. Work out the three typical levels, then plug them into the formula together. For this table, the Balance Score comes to 3.7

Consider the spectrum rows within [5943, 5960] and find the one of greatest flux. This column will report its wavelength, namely 5955.49 Angstrom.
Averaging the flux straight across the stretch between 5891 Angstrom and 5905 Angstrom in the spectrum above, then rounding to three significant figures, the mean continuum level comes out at 3.12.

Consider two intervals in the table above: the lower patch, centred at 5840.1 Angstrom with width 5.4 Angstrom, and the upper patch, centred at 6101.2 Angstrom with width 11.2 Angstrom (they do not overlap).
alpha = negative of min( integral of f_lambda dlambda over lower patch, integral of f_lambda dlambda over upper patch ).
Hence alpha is -18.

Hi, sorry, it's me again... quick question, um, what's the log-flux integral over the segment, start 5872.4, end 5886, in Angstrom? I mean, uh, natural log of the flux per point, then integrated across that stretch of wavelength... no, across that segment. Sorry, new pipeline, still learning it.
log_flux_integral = 15.7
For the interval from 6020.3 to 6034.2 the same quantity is 16.4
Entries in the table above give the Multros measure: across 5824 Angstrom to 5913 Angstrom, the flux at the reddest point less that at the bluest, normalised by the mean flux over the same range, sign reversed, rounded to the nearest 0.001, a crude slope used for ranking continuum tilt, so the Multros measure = -0.047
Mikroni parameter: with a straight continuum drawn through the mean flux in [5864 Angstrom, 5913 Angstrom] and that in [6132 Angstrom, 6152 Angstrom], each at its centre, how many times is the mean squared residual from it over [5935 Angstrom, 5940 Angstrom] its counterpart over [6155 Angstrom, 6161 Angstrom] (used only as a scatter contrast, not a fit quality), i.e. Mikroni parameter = 5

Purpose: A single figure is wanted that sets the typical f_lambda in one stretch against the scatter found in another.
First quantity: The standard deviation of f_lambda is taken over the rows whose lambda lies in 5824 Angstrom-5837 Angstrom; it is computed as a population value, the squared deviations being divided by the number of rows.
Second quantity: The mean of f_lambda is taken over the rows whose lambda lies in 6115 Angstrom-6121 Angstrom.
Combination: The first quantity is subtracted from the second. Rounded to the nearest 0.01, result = 3.06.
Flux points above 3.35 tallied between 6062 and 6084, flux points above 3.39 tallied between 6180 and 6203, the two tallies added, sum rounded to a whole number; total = 10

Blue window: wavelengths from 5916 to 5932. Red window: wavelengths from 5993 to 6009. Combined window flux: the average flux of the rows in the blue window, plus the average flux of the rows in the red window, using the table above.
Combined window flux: 6.5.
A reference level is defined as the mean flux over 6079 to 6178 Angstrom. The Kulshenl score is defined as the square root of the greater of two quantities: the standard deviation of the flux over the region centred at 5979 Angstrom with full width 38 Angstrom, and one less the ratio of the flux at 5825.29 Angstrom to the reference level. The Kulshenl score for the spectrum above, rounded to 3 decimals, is 0.317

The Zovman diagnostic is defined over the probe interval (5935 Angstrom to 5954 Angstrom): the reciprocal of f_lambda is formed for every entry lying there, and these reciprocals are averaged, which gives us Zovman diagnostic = 0.300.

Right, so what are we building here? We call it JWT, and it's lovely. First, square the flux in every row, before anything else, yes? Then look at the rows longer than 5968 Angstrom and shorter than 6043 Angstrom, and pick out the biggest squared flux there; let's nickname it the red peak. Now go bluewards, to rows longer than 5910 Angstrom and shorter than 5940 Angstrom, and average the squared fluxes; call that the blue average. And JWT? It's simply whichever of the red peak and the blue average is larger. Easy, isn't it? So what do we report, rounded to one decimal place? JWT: 11.4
